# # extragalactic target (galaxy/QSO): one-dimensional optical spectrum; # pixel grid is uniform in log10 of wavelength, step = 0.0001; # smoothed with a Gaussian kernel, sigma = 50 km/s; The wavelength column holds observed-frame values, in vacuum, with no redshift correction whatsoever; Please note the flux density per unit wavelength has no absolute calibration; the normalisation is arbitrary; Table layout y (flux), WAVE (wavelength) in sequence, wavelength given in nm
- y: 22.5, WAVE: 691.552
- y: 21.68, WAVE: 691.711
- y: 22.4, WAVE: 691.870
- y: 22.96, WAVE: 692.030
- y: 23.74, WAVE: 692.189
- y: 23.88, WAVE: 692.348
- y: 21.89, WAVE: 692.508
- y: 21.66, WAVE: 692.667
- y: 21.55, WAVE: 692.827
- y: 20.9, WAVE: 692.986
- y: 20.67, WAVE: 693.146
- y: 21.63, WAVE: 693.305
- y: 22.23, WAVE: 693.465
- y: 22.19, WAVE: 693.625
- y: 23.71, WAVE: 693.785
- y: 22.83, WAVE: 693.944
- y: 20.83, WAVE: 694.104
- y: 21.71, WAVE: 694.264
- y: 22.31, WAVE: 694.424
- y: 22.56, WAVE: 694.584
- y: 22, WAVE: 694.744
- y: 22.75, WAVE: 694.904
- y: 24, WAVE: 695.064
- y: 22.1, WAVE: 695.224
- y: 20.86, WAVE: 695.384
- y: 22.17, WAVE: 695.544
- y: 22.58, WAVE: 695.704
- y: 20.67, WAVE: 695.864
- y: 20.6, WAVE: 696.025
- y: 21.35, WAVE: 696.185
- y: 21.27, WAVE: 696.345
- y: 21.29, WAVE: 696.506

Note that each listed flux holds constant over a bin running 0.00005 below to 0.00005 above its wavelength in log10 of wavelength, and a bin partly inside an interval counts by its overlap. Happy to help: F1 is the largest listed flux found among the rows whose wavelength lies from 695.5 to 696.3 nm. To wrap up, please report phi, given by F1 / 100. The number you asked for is 0.226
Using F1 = 22.58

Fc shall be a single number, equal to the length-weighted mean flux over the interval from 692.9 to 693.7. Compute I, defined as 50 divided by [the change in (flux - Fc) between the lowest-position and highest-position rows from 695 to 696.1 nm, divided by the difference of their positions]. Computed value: -14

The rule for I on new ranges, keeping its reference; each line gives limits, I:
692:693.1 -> -23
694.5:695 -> 84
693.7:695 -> -58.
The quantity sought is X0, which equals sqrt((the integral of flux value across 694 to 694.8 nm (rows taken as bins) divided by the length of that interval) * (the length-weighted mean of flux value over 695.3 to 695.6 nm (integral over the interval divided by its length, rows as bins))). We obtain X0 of 21.7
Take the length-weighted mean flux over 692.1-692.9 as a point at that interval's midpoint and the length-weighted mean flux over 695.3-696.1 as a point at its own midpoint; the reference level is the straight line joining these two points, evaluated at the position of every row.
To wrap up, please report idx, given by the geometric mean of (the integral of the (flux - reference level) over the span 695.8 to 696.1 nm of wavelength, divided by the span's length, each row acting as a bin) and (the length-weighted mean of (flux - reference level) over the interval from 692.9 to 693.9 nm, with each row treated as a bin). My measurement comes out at 0.45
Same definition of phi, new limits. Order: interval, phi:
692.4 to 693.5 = 0.222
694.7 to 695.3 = 0.240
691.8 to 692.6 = 0.239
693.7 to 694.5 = 0.237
